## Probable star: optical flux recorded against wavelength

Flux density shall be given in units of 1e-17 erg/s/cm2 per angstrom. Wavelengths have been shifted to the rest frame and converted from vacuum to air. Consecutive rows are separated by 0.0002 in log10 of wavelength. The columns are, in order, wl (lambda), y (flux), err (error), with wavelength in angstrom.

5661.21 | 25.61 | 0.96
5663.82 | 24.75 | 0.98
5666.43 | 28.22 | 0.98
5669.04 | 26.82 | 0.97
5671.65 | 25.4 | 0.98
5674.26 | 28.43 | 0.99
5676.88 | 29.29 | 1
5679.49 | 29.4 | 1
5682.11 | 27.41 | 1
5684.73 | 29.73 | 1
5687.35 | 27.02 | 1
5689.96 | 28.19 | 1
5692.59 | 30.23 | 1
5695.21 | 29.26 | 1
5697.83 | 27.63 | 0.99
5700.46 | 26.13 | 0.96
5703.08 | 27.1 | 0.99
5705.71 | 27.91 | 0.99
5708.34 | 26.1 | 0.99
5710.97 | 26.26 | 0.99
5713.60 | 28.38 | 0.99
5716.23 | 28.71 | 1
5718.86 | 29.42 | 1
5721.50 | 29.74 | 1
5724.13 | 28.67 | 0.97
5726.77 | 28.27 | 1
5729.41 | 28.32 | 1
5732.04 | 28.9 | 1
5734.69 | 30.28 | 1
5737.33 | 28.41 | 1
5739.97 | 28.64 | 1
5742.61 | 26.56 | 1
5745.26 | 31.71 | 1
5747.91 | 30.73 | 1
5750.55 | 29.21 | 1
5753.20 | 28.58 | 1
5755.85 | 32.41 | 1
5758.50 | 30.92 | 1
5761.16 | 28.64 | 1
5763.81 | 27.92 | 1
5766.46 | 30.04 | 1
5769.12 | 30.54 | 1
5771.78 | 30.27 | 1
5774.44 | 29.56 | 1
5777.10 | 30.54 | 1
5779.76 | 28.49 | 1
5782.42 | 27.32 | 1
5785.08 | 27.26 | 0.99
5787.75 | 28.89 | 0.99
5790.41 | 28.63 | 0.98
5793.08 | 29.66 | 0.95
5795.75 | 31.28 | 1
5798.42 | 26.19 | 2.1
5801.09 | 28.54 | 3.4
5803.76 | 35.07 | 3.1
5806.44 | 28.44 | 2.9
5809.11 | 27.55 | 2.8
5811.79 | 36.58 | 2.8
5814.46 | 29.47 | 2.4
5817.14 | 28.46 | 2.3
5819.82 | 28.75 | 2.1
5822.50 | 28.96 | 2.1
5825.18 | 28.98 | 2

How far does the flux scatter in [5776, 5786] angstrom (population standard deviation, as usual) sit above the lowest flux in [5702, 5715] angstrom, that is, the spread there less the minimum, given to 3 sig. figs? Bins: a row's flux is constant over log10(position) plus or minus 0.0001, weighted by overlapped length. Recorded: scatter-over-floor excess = -24.8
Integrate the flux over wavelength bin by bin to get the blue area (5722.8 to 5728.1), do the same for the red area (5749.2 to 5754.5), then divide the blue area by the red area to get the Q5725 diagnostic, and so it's 0.98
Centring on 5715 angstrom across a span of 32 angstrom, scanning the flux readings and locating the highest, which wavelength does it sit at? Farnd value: 5721.50 angstrom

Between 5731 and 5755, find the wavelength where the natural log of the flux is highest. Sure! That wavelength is 5745.26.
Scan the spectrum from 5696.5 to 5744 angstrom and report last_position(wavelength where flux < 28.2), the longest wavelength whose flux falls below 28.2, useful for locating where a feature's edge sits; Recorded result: 5742.61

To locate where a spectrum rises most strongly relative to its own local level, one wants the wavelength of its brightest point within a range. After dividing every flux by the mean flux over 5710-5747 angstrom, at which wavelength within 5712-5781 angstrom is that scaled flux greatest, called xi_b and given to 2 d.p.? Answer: 5755.85 angstrom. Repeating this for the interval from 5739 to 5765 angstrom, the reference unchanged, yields 5755.85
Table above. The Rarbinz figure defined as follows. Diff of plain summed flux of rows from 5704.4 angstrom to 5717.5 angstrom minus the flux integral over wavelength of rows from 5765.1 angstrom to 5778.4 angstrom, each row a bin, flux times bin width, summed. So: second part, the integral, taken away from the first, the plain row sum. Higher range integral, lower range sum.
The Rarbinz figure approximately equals -264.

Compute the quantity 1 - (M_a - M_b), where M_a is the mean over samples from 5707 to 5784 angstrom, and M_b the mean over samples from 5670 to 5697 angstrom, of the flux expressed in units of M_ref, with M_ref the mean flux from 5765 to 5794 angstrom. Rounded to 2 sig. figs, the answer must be 0.98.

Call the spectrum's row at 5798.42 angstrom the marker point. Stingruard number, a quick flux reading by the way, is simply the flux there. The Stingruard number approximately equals 26.19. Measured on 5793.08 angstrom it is 29.66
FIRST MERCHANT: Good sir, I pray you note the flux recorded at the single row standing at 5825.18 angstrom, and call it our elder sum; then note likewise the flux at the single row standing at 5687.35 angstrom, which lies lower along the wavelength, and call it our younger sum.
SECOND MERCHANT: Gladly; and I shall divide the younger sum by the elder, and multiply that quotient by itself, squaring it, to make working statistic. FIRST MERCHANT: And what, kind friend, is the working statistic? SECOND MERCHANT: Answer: 0.9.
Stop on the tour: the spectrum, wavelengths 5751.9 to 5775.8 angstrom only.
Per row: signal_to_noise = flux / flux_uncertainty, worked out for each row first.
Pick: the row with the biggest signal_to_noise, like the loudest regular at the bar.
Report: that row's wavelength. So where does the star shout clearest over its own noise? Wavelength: 5755.85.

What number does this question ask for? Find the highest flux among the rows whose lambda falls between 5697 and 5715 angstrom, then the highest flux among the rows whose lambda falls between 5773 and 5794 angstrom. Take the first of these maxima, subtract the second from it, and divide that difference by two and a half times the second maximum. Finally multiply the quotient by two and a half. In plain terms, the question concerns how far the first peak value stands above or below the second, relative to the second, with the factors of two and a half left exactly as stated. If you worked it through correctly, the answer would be -0.071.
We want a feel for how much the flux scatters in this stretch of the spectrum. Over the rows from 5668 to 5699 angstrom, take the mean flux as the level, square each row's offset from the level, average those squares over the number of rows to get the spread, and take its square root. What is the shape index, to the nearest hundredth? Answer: 1.36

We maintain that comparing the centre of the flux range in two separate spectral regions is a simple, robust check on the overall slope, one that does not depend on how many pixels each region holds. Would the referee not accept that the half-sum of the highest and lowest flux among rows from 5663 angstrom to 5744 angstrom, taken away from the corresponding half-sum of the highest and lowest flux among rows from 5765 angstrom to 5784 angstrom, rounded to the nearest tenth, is 1.4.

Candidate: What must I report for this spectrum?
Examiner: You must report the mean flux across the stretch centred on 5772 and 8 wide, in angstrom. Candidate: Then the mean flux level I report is 30.1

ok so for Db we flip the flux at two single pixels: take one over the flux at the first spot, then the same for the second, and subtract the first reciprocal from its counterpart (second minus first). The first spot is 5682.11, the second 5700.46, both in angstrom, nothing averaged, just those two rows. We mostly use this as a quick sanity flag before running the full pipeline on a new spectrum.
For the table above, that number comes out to 0.0018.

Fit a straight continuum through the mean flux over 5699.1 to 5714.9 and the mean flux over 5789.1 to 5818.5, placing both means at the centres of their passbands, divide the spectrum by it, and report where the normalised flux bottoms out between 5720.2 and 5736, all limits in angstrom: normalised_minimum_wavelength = 5729.41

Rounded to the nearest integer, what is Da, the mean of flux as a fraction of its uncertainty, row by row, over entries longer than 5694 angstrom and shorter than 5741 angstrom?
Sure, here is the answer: 28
